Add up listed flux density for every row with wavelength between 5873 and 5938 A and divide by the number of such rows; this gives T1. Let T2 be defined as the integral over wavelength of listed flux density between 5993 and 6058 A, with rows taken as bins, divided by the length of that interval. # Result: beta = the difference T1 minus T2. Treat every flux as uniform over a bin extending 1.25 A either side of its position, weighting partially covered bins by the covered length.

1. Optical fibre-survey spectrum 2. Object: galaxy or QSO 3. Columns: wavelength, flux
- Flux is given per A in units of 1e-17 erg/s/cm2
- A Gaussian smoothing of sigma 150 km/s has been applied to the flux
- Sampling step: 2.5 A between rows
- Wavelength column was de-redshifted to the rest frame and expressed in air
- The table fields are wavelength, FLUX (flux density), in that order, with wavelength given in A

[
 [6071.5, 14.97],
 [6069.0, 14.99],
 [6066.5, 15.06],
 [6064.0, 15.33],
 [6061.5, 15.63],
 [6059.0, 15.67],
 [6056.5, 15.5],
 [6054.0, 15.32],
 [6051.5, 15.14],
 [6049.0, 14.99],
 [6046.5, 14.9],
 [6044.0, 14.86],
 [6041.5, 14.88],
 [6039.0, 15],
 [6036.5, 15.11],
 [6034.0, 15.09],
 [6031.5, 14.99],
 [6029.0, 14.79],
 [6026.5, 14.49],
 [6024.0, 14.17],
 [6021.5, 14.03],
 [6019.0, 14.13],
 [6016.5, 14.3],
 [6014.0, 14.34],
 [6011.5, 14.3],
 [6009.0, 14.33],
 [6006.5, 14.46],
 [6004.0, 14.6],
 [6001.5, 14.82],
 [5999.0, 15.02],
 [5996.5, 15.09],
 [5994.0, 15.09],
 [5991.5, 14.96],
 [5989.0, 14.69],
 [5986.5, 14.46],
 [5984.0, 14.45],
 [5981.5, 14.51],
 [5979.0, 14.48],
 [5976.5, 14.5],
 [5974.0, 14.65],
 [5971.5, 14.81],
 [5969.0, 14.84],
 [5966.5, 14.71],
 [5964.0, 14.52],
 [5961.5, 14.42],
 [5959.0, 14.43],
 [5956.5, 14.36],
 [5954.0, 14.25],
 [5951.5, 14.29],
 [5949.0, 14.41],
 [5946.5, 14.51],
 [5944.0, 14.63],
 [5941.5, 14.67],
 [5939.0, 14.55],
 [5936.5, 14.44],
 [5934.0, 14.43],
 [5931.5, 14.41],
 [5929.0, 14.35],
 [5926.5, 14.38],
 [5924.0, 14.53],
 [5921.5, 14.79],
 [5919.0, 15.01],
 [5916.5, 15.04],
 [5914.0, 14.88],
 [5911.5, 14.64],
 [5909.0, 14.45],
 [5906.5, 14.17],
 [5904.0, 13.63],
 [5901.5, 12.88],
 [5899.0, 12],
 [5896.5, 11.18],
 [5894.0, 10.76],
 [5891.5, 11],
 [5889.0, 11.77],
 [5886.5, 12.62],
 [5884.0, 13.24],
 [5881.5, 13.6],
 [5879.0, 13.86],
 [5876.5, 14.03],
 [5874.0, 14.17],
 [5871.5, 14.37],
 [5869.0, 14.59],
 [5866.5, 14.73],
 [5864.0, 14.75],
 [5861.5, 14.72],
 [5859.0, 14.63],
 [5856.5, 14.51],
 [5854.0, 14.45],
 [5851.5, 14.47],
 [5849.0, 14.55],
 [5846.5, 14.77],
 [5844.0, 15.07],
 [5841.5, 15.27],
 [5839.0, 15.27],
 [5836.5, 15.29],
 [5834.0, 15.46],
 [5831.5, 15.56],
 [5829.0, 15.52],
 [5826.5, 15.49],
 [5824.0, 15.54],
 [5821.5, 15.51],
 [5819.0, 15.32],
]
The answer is -1.1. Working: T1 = 13.6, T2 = 14.8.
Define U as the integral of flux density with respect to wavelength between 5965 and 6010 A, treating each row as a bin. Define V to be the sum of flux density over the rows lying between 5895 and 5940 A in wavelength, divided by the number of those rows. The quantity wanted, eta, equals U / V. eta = 46.9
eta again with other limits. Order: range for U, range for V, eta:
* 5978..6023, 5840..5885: 45.4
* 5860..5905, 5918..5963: 41.1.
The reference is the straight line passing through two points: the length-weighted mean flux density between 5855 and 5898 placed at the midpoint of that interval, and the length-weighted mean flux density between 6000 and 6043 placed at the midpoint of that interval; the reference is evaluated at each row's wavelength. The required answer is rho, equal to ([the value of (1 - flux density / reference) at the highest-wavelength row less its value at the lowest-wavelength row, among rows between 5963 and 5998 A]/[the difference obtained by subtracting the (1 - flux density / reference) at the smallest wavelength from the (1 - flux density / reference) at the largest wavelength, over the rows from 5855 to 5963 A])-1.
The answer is -1.3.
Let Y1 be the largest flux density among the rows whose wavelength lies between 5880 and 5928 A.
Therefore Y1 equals 15.04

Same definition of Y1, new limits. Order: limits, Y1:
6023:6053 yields 15.14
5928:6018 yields 15.09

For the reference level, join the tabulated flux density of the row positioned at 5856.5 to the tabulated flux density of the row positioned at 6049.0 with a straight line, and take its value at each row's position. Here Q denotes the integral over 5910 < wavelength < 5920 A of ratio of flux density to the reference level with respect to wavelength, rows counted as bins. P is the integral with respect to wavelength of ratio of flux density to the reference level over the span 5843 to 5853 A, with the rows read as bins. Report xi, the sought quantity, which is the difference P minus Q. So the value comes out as 0.0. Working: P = 10.1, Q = 10.2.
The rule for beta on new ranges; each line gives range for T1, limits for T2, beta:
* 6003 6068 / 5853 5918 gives 1.2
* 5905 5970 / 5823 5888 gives -0.1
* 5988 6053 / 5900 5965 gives 0.3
